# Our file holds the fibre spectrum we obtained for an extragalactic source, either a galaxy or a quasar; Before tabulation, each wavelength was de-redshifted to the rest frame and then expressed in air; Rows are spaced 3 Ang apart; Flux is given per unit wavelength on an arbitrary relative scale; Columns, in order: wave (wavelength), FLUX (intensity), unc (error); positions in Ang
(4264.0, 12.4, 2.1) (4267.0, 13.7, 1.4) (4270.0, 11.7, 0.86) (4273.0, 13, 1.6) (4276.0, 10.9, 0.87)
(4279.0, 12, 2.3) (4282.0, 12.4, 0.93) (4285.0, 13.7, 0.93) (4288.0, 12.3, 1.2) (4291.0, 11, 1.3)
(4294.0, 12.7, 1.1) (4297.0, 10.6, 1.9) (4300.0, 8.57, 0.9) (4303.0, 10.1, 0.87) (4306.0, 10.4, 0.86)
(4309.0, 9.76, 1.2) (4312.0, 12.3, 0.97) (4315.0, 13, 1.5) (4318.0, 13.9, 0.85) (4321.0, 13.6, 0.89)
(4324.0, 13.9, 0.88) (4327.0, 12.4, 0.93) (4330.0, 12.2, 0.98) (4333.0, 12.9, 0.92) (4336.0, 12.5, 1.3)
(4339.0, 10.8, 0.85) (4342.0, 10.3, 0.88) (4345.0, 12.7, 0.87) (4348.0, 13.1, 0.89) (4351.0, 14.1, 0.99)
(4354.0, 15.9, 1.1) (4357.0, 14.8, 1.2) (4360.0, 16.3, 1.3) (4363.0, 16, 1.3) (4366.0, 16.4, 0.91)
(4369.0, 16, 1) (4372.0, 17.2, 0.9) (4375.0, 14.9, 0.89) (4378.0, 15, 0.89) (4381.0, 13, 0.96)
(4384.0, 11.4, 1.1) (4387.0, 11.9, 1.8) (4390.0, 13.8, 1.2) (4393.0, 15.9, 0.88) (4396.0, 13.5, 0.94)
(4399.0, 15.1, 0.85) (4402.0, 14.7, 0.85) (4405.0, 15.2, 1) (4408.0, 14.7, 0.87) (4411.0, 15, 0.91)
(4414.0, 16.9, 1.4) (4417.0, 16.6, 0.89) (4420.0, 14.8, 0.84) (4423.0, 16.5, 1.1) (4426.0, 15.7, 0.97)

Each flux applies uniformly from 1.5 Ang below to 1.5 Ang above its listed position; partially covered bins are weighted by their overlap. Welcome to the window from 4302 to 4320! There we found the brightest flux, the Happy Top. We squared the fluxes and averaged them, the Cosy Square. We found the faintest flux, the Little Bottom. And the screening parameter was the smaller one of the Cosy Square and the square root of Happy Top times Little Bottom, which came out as 11.6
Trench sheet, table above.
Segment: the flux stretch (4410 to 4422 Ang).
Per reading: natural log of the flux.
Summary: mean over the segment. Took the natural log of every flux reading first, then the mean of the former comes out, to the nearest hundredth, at 2.76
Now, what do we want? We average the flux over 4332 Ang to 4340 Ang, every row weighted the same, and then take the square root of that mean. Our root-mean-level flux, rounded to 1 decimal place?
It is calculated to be 3.5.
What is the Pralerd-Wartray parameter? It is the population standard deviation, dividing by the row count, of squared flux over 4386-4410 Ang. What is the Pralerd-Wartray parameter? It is 32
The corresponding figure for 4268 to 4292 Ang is 22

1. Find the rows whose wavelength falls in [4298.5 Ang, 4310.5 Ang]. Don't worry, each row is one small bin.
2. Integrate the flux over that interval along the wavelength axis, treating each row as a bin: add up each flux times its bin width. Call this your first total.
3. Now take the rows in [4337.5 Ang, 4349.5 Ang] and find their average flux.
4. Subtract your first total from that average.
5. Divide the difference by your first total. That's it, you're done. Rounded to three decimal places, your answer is -0.899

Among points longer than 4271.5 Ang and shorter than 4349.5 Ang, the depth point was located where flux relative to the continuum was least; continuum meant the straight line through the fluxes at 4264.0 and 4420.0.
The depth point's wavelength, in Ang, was 4300.0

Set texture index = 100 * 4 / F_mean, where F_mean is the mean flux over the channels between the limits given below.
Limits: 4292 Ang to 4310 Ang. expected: 39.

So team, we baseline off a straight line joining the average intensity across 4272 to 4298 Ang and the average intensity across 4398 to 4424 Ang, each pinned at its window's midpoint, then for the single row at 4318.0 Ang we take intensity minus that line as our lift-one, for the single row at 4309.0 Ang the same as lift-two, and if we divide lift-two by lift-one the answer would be -3.2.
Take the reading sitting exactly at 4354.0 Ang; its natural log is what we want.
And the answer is 2.77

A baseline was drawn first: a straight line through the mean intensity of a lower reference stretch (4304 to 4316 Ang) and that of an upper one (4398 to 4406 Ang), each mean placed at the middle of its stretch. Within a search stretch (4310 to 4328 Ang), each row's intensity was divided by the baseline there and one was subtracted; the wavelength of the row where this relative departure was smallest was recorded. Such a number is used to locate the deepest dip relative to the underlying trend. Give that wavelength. 4327.0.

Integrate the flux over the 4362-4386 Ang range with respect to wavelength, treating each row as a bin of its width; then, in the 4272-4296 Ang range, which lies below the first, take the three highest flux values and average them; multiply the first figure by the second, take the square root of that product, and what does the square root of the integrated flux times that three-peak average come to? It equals 69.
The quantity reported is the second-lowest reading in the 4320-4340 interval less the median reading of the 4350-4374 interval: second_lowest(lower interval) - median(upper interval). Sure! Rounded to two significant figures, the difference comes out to -3.8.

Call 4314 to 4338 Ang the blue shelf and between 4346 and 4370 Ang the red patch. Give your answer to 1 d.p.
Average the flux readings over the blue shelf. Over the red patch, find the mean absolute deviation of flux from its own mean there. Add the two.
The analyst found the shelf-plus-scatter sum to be 14.0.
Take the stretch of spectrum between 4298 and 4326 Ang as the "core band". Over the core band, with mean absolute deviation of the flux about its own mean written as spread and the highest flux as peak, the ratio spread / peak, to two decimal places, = 0.13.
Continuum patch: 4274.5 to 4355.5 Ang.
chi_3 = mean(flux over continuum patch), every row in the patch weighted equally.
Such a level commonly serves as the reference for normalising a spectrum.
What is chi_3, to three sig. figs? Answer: 12.1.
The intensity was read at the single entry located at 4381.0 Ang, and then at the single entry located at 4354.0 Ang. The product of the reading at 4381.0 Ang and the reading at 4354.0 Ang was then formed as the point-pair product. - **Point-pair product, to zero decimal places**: 207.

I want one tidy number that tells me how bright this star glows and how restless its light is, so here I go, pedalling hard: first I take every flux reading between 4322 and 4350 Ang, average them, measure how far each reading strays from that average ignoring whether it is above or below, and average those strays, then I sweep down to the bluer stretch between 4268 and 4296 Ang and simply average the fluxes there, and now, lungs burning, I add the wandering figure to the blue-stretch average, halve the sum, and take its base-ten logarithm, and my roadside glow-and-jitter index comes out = 0.813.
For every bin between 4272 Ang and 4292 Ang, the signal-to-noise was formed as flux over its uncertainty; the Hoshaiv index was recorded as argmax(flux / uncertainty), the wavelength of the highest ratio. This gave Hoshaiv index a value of 4285.0 Ang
